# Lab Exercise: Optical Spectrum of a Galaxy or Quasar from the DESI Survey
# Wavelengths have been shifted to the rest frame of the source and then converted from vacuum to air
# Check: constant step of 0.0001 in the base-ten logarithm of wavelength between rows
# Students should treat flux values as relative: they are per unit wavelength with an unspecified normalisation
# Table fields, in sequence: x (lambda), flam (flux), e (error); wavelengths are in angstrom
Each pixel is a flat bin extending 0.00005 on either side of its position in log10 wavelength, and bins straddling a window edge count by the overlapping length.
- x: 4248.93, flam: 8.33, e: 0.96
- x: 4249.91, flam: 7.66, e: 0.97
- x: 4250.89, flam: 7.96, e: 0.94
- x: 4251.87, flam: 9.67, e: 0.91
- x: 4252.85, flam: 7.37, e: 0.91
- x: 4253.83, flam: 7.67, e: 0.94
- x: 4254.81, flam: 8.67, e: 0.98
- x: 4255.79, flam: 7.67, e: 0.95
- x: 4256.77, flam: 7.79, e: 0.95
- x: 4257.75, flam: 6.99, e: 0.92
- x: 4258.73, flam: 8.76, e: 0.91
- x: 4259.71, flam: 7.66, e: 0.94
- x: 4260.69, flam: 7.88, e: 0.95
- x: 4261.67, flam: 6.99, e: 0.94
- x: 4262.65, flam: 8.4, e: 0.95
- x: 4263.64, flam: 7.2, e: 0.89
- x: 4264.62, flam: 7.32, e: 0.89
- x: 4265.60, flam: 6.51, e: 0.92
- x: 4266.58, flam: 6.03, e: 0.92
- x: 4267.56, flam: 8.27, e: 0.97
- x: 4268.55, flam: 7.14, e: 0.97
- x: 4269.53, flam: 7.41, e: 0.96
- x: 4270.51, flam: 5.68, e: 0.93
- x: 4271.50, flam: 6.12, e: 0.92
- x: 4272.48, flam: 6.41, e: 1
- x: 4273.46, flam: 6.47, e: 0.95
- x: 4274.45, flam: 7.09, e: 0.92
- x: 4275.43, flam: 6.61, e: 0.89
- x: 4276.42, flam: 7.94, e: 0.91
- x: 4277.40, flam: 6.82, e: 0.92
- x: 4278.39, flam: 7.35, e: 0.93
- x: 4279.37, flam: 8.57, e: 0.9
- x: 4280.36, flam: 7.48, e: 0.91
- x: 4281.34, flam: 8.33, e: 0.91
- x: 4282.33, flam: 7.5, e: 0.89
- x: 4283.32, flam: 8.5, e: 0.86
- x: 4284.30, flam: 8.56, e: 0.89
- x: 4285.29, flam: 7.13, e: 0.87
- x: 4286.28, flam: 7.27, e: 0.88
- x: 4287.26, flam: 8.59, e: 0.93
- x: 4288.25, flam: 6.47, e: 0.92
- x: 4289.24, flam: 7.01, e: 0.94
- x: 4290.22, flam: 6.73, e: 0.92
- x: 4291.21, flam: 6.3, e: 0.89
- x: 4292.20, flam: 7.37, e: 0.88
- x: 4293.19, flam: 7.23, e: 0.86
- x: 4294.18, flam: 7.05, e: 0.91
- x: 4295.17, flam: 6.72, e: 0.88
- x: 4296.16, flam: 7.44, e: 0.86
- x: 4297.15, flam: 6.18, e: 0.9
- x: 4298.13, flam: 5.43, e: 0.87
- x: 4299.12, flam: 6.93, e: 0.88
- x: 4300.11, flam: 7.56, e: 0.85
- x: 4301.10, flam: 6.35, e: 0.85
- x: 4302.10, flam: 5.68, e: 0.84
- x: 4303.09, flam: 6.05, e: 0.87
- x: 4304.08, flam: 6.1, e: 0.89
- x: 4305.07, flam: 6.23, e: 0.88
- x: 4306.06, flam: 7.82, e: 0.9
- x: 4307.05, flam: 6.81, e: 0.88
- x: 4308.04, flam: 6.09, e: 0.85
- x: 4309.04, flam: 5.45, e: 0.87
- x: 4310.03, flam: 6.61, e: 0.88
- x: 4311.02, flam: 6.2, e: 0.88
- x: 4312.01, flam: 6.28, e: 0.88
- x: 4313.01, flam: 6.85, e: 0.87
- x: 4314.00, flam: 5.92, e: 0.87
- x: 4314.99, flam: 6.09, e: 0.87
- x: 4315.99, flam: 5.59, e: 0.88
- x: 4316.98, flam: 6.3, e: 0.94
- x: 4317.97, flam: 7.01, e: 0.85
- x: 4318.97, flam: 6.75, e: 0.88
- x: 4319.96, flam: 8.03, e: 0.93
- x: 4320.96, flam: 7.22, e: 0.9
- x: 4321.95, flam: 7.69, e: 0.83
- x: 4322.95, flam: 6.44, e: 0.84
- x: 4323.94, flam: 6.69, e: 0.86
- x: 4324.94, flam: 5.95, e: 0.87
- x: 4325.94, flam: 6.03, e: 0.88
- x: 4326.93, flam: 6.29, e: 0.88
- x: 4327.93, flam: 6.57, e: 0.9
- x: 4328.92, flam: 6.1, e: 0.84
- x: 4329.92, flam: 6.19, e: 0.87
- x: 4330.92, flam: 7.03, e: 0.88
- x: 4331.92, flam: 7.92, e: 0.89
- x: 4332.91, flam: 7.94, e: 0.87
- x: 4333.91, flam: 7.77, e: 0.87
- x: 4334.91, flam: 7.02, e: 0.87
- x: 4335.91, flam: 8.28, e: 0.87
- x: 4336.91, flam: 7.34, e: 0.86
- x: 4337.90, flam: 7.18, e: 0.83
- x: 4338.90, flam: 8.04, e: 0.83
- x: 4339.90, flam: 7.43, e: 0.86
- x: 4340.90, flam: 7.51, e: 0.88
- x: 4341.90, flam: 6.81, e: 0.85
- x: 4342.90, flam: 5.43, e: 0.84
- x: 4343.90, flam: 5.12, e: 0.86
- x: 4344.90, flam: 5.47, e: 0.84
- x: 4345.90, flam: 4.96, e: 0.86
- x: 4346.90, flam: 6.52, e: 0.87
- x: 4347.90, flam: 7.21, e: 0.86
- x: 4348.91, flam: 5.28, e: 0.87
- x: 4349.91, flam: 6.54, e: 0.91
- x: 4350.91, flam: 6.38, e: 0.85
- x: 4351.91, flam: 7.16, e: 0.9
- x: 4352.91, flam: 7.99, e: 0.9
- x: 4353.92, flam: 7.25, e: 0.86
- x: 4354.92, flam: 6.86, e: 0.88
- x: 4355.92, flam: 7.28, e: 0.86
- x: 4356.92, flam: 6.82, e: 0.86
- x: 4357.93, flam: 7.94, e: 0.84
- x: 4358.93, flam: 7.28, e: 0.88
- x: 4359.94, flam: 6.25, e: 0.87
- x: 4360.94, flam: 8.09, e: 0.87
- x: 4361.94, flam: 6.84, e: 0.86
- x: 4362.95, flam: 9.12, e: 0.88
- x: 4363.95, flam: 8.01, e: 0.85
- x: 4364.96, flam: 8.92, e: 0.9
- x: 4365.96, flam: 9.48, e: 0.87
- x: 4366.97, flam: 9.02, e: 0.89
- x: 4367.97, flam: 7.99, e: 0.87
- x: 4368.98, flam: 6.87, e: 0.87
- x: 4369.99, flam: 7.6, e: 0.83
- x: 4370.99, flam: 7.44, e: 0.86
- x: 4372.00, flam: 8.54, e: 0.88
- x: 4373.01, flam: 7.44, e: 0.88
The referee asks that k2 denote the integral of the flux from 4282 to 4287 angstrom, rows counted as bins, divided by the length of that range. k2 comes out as 7.84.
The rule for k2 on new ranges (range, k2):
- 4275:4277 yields 7.27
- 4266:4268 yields 7.11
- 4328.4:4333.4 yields 7.04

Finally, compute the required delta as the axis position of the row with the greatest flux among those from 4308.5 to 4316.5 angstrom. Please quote 4313.01 angstrom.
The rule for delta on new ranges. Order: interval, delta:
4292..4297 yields 4296.16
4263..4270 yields 4267.56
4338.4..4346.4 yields 4338.90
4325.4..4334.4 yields 4332.91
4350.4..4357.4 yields 4352.91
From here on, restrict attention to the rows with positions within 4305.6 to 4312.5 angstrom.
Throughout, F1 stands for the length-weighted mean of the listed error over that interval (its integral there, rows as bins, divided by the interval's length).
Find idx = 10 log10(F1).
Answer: -0.57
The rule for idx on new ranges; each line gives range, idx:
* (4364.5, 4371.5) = -0.61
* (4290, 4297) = -0.54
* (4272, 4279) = -0.31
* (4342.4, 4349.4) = -0.67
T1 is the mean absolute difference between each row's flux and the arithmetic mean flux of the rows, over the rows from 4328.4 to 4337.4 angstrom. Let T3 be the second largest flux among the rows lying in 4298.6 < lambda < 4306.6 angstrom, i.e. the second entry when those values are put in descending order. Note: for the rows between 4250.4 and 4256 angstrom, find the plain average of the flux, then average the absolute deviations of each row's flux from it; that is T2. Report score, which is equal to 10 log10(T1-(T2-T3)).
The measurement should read 8.8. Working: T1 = 0.62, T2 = 0.67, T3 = 7.56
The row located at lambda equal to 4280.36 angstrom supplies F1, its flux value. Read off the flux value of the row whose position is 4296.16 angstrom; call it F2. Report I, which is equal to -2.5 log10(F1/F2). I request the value -0.01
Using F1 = 7.48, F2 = 7.44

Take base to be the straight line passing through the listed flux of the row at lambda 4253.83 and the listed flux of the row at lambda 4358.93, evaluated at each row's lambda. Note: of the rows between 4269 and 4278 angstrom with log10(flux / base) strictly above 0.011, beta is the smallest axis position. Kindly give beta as 4276.42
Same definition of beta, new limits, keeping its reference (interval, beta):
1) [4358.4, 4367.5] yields 4360.94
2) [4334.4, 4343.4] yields 4335.91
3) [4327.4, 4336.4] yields 4331.92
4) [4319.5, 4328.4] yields 4319.96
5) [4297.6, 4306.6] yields 4306.06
